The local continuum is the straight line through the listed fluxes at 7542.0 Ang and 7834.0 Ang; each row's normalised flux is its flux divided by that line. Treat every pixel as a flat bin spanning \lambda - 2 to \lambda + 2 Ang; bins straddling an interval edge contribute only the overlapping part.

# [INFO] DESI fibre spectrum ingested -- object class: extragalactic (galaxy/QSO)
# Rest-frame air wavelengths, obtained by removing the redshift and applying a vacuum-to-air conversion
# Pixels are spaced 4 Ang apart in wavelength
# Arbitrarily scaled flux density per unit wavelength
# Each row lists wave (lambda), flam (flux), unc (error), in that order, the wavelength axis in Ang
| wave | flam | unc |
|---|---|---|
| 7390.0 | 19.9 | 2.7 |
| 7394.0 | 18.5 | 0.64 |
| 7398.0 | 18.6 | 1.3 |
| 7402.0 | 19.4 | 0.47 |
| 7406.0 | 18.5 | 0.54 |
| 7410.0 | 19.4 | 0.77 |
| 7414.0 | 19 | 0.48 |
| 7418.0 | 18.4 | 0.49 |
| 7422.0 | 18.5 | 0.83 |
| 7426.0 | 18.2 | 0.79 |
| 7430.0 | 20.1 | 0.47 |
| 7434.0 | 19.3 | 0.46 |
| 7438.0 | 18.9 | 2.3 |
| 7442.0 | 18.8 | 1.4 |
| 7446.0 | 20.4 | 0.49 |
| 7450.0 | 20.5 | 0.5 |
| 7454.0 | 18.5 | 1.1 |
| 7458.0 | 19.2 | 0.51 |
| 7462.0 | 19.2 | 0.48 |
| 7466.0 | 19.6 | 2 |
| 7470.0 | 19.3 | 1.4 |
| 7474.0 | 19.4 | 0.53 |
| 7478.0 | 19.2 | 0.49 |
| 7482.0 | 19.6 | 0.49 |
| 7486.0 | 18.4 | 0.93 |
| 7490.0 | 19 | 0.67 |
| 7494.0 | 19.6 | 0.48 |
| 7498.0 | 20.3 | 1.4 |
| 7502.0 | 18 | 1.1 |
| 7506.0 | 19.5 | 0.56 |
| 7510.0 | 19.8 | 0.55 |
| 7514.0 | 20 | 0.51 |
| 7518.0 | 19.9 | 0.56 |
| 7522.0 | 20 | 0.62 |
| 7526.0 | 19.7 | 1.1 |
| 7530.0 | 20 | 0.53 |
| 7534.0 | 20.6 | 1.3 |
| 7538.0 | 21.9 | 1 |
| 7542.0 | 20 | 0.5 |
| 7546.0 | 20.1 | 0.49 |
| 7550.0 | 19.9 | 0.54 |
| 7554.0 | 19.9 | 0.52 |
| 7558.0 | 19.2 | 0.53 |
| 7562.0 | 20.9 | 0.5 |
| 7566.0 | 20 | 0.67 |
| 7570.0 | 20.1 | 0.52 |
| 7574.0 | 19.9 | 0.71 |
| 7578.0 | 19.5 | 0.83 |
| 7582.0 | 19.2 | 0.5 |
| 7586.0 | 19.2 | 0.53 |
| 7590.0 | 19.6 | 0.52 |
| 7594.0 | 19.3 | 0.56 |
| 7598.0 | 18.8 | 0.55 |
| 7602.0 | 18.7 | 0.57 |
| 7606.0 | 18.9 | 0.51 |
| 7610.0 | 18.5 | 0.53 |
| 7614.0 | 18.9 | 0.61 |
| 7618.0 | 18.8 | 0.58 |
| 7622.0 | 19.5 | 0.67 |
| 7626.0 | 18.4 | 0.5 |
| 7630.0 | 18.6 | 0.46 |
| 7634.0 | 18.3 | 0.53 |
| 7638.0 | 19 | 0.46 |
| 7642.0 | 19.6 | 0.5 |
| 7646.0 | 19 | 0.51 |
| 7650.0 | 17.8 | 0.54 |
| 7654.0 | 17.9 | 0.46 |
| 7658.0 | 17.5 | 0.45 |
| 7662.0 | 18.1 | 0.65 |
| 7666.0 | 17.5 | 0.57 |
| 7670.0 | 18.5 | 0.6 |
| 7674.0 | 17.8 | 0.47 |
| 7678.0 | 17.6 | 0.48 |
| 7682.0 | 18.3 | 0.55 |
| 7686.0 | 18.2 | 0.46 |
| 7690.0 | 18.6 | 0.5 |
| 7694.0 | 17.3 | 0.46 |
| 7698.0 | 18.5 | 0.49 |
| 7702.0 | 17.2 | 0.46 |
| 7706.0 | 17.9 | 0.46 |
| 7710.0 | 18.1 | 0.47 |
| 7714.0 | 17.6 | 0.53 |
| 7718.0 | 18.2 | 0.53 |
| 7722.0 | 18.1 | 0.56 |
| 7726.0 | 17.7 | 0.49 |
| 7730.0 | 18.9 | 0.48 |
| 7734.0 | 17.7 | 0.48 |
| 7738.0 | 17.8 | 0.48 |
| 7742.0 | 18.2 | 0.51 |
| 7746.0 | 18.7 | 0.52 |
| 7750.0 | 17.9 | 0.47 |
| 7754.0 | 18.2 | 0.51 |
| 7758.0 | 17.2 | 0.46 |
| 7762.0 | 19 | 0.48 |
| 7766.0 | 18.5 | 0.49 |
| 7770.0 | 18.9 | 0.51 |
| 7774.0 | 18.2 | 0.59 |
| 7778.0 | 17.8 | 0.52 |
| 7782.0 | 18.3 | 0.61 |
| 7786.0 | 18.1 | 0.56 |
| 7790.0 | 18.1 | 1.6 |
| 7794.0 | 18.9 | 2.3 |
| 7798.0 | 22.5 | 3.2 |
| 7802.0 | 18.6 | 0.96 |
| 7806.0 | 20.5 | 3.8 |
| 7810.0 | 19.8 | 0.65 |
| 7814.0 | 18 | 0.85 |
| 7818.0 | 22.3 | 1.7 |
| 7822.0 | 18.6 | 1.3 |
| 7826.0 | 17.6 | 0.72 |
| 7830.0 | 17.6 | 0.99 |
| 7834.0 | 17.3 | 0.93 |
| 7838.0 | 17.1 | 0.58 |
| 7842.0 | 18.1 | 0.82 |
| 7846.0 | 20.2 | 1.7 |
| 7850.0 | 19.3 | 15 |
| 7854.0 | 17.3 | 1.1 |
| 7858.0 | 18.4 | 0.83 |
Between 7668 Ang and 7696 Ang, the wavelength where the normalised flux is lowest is 7694.0 Ang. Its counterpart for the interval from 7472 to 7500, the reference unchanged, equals 7486.0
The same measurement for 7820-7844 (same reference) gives 7838.0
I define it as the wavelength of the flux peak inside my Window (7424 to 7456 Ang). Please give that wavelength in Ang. 7450.0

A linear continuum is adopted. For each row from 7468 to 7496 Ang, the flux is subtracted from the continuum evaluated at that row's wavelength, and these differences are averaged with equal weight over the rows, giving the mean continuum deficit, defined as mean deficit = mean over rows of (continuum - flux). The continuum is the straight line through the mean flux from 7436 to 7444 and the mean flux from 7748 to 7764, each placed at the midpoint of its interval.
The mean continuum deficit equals -0.47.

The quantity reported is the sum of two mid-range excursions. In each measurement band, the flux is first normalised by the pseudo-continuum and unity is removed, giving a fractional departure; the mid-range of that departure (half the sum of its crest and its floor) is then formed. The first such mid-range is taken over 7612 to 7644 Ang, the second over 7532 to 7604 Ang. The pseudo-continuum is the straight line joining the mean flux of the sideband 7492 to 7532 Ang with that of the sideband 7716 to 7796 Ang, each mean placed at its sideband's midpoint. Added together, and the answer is 0.05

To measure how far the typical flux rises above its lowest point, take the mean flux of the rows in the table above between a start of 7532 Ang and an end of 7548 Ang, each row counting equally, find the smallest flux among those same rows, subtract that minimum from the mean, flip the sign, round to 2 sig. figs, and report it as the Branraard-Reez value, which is -0.65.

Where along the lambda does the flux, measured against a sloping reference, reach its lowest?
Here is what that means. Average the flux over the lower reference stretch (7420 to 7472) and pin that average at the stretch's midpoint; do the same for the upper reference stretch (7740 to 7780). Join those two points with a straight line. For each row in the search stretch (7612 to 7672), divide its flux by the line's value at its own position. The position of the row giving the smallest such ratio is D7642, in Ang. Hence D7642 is 7658.0 Ang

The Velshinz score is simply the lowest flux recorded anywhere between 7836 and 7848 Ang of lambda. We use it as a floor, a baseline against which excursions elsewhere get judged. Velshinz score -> 17.1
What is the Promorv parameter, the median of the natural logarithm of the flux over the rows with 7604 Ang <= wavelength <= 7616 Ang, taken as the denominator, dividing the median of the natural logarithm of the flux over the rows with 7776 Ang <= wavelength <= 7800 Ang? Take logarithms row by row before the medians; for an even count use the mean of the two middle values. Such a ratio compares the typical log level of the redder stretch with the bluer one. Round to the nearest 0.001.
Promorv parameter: 0.987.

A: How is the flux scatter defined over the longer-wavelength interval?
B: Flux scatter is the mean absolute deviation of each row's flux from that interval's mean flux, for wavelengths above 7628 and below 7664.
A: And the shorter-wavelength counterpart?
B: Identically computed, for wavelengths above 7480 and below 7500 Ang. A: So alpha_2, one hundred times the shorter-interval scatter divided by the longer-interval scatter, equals 97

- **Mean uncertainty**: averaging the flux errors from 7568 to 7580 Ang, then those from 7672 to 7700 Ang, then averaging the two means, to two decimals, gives 0.59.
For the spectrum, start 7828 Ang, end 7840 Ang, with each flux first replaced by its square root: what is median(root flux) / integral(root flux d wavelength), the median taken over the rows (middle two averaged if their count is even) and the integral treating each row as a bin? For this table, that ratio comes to 0.0833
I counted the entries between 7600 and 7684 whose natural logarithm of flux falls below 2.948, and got 19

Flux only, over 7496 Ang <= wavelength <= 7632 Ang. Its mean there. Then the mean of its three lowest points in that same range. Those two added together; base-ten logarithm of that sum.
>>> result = 1.578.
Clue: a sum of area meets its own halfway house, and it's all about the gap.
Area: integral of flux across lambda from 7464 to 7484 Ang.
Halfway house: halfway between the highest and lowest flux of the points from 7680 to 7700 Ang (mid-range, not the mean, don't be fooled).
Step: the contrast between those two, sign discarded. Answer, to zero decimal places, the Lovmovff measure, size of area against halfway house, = 370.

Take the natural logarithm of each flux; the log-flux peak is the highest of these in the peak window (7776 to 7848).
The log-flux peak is 3.11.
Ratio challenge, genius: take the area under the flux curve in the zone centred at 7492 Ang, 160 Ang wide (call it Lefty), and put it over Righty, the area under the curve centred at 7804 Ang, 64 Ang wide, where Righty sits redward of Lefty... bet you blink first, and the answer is 2.6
